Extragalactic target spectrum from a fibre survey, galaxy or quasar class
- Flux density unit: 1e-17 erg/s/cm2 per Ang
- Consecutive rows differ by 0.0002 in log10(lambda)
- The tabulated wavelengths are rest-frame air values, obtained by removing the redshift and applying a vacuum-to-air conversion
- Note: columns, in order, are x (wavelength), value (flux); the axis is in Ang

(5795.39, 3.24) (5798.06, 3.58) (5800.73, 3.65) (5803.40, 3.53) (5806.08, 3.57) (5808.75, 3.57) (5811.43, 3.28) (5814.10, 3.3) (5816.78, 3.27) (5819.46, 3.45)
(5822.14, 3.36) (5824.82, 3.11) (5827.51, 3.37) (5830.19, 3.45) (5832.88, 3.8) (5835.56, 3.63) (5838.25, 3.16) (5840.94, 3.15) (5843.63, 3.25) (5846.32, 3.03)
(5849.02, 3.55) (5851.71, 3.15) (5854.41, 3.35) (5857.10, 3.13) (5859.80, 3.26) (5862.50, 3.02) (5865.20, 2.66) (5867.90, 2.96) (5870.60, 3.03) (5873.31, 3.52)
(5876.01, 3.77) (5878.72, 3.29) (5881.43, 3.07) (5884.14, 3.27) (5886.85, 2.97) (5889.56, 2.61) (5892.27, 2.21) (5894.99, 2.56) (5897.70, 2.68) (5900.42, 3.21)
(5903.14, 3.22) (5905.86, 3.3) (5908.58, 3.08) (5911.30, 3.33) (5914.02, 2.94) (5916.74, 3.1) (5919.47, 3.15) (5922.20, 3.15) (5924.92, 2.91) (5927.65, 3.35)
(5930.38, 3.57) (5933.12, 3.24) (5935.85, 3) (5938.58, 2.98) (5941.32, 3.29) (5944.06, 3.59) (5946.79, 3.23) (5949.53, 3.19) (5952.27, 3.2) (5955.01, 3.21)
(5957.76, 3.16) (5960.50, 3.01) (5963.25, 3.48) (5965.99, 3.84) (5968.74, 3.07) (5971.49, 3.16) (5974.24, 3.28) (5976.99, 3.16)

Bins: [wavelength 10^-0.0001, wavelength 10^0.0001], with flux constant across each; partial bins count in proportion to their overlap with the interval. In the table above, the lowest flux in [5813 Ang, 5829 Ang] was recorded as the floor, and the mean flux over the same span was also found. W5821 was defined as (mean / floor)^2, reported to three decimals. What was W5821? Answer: 1.133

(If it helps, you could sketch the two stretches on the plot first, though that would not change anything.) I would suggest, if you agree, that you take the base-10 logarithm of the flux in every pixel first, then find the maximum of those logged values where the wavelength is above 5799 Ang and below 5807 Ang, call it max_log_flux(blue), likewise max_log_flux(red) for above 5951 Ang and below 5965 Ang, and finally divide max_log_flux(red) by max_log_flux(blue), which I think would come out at 0.96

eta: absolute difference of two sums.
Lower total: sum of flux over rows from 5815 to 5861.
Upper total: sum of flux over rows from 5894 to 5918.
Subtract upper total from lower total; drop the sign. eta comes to 29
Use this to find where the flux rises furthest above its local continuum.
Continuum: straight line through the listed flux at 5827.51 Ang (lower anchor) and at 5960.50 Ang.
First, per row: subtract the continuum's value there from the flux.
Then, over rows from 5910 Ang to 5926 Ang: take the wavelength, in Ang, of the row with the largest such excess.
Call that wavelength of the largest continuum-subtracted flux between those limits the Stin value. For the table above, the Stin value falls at 5911.30 Ang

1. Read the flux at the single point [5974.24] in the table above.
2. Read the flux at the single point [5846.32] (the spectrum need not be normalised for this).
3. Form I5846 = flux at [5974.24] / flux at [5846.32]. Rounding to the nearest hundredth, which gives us 1.08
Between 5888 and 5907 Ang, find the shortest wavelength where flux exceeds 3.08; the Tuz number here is 5900.42 Ang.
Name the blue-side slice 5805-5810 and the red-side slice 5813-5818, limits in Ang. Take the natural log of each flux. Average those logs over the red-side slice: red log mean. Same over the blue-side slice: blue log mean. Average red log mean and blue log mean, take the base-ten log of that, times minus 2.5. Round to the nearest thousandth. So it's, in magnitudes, -0.226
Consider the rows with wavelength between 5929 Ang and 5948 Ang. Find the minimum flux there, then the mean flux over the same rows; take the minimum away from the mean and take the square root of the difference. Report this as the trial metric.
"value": 0.540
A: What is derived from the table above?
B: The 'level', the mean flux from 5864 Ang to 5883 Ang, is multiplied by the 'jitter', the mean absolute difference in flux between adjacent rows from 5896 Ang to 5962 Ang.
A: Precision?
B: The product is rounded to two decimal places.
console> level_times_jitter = 0.61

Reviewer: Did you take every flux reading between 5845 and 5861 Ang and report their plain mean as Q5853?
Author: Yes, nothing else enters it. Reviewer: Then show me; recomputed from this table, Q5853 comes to 3.2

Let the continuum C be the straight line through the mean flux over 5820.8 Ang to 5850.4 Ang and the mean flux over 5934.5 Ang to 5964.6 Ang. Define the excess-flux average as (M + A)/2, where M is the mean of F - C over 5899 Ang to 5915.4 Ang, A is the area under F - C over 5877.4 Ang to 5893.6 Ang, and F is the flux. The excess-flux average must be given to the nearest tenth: -3.2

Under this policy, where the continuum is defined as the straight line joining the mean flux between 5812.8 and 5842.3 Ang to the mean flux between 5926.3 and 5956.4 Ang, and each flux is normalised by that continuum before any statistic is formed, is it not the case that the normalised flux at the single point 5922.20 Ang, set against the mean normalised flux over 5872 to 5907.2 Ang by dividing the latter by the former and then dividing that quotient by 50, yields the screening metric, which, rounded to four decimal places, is 0.0192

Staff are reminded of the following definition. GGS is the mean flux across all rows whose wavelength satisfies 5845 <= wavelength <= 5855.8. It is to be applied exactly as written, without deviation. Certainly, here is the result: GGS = 3.27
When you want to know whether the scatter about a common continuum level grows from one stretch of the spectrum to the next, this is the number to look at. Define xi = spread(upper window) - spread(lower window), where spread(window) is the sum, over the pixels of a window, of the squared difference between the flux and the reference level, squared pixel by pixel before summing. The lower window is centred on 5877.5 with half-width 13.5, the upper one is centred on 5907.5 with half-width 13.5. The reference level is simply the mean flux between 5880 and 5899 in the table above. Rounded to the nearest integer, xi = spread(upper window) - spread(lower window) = -1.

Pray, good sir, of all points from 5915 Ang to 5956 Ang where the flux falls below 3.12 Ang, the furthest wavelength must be 5938.58 Ang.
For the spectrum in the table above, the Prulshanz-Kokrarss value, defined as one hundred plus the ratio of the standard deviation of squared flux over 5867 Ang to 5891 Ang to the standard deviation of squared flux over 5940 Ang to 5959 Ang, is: 102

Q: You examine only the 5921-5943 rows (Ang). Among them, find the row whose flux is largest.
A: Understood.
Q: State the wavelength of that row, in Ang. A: 5930.38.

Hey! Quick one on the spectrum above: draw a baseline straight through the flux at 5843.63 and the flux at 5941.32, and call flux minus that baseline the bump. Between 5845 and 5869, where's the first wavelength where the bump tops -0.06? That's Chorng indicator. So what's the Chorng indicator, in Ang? 5849.02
